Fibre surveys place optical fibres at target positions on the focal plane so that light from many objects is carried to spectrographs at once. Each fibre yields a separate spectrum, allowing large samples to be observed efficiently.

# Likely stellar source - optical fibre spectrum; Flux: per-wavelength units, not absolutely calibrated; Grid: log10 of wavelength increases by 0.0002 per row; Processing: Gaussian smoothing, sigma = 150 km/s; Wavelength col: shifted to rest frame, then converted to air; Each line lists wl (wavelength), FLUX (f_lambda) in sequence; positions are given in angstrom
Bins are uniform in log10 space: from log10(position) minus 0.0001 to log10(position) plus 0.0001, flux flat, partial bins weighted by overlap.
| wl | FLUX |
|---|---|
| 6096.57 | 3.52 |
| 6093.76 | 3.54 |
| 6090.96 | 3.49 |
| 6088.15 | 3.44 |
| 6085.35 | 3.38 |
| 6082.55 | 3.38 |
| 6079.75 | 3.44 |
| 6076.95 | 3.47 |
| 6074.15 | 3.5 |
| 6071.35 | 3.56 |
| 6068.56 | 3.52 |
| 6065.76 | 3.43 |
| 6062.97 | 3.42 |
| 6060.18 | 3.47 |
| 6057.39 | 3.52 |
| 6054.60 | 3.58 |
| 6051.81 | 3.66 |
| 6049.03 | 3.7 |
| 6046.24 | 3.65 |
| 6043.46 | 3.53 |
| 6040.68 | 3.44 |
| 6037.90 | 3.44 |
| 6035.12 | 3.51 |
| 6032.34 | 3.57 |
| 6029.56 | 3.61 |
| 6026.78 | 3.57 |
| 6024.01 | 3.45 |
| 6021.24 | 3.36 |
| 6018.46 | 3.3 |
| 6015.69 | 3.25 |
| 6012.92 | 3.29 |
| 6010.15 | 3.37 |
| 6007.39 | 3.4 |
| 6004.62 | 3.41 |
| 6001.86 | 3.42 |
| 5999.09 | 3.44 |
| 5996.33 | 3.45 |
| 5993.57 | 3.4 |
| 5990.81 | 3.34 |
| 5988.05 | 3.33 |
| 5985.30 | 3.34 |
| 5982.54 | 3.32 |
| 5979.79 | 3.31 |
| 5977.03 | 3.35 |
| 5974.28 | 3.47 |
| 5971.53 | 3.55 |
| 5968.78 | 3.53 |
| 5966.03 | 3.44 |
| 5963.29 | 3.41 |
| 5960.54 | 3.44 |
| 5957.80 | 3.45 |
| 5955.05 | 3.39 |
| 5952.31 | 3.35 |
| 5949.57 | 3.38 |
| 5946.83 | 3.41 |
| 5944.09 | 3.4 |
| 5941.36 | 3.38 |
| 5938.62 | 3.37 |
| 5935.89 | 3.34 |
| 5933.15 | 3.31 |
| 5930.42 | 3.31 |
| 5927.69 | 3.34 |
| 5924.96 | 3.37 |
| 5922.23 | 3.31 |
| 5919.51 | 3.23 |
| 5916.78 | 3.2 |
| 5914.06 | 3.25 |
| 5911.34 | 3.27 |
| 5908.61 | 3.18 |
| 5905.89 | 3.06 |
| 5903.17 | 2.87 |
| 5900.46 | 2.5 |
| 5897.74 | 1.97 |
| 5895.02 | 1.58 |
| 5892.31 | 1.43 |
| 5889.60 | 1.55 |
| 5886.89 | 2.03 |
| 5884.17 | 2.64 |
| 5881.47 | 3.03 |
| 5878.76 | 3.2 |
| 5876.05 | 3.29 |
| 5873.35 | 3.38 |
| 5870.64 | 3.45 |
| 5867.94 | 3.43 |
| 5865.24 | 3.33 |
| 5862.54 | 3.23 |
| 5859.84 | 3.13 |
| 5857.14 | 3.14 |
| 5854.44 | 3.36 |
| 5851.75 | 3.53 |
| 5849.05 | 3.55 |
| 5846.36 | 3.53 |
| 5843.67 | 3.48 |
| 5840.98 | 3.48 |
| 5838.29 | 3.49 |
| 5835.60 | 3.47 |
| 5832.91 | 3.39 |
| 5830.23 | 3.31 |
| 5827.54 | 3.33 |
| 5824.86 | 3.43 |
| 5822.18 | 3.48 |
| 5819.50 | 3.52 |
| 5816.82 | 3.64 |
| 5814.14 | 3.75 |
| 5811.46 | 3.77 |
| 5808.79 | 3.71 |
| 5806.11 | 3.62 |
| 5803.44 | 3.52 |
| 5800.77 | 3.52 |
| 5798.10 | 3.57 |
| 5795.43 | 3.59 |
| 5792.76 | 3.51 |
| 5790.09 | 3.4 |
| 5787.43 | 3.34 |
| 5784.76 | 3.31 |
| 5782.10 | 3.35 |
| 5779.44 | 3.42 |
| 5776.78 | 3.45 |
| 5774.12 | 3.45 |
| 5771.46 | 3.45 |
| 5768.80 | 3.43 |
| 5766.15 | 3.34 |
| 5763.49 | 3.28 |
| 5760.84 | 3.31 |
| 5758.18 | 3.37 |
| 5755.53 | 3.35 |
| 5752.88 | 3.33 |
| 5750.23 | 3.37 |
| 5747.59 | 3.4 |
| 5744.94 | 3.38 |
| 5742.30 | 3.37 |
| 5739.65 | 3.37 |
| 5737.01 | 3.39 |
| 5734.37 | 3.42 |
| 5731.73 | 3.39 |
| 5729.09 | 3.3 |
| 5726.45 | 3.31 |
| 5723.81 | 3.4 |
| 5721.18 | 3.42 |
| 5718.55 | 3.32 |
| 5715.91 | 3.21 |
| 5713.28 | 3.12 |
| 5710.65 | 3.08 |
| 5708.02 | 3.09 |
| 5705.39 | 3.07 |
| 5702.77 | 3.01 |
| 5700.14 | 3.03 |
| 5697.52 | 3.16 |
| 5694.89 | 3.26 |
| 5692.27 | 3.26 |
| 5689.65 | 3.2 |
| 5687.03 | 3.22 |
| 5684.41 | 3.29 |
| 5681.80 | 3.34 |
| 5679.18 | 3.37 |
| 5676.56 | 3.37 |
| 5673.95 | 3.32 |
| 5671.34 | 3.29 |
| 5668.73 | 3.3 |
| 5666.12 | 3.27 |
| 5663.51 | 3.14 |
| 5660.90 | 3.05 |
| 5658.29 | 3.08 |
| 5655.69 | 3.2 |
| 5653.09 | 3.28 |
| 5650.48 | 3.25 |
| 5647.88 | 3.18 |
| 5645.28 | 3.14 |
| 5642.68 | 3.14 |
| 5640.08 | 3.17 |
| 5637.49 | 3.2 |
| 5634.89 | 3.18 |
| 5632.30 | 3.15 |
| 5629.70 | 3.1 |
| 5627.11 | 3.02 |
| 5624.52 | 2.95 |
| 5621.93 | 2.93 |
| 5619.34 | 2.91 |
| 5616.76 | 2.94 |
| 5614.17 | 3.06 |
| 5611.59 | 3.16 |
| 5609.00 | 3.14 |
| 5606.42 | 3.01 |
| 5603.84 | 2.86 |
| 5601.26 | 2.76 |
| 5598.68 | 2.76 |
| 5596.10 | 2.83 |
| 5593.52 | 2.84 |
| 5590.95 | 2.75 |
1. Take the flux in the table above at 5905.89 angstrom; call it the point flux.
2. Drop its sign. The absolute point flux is 3.1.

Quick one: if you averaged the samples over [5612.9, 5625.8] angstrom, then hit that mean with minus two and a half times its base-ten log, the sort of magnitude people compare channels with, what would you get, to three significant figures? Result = -1.18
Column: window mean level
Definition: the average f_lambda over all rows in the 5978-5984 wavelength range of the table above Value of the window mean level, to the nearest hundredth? 3.31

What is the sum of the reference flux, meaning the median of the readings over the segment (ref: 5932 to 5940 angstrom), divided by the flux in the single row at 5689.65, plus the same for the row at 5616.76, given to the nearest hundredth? 2.18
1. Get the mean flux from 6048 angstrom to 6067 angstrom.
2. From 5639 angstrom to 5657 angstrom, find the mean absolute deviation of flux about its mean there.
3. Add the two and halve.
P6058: 1.79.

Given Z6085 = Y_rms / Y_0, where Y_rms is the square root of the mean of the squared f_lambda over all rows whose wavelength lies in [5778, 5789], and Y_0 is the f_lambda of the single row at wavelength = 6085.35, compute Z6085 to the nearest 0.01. 0.99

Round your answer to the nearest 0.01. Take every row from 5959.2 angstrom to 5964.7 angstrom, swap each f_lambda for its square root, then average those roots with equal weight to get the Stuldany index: 1.85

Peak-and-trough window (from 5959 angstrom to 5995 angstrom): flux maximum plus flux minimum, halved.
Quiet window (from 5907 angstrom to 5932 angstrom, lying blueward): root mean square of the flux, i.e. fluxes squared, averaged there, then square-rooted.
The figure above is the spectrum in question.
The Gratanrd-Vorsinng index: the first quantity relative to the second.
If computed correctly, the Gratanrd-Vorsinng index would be 1.05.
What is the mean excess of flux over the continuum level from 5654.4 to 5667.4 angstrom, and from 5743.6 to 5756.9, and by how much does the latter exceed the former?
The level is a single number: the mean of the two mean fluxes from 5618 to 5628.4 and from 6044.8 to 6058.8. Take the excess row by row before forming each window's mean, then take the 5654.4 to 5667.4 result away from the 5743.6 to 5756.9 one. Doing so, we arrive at 0.218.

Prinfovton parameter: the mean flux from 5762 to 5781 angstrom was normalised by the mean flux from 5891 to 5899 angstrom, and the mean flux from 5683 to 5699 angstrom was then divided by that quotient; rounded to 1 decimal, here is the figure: 1.6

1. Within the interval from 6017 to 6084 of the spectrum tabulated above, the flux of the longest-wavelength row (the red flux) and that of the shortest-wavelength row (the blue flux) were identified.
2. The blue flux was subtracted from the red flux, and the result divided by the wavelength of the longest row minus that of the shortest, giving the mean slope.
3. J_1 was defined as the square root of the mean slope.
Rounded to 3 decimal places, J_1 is 0.035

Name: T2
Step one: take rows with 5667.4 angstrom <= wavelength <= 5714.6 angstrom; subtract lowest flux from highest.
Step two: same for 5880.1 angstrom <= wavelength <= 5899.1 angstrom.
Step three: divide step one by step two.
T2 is 0.2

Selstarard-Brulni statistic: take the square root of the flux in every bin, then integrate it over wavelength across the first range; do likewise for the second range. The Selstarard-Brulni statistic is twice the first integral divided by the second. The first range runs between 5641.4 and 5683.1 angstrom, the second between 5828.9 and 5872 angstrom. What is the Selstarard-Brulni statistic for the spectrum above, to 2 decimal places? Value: 1.89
